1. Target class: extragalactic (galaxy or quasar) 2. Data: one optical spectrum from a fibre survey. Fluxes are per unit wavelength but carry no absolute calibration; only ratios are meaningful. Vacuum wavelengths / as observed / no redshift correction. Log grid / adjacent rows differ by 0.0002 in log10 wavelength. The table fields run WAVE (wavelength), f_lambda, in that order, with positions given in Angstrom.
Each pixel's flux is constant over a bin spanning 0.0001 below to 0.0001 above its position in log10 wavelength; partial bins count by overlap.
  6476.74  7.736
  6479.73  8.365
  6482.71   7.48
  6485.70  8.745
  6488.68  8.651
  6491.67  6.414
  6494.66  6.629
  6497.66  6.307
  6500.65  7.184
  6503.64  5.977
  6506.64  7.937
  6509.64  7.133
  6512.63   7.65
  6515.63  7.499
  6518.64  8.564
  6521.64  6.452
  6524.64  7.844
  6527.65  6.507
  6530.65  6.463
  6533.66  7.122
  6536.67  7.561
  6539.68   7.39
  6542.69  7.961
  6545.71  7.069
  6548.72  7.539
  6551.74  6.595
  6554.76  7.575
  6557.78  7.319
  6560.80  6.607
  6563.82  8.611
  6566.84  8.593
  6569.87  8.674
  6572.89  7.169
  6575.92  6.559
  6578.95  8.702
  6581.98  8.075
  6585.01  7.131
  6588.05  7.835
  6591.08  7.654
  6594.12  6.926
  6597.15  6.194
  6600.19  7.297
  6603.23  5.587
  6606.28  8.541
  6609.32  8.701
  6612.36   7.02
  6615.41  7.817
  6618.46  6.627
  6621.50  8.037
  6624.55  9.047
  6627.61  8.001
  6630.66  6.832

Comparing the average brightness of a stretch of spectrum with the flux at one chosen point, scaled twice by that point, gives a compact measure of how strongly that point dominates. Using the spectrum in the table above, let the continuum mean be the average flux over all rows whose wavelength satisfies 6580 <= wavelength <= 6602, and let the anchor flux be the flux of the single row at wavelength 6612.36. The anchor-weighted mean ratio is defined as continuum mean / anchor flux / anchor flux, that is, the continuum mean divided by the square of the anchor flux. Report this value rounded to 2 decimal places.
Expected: 0.15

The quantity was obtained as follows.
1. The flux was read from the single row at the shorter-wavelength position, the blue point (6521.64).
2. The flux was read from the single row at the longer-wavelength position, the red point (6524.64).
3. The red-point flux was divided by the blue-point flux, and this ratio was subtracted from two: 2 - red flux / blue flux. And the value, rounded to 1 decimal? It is 0.8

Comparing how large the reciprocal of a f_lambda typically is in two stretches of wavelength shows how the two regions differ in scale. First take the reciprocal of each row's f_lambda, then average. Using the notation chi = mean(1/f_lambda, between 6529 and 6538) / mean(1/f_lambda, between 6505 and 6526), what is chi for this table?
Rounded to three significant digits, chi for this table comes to 1.07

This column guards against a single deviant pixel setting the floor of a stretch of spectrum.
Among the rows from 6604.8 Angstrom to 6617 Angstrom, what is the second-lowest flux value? 7.817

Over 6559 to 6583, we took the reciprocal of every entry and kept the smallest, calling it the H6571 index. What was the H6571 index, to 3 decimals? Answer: 0.115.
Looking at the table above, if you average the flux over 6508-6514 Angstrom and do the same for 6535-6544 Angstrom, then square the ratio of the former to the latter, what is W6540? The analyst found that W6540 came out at 0.94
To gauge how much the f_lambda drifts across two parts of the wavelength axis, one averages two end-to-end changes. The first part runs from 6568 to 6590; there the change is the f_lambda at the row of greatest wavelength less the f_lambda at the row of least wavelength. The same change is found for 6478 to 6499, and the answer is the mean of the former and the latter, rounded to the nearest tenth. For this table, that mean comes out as -1.4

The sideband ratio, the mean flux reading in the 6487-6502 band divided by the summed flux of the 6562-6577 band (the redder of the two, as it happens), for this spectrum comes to 0.178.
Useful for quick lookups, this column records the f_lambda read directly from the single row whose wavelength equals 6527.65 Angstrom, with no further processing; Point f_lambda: 6.507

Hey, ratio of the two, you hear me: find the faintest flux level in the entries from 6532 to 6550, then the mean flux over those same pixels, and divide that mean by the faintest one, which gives 1.05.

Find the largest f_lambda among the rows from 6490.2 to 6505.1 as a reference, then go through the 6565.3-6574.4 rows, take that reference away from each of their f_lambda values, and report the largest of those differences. 1.5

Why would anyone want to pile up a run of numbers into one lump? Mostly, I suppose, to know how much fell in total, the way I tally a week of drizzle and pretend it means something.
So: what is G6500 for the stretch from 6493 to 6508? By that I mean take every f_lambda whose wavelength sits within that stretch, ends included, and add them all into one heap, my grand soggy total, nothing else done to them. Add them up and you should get 34.0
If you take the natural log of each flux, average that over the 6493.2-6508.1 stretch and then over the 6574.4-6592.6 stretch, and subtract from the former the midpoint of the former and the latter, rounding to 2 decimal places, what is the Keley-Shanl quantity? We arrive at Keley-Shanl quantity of -0.06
